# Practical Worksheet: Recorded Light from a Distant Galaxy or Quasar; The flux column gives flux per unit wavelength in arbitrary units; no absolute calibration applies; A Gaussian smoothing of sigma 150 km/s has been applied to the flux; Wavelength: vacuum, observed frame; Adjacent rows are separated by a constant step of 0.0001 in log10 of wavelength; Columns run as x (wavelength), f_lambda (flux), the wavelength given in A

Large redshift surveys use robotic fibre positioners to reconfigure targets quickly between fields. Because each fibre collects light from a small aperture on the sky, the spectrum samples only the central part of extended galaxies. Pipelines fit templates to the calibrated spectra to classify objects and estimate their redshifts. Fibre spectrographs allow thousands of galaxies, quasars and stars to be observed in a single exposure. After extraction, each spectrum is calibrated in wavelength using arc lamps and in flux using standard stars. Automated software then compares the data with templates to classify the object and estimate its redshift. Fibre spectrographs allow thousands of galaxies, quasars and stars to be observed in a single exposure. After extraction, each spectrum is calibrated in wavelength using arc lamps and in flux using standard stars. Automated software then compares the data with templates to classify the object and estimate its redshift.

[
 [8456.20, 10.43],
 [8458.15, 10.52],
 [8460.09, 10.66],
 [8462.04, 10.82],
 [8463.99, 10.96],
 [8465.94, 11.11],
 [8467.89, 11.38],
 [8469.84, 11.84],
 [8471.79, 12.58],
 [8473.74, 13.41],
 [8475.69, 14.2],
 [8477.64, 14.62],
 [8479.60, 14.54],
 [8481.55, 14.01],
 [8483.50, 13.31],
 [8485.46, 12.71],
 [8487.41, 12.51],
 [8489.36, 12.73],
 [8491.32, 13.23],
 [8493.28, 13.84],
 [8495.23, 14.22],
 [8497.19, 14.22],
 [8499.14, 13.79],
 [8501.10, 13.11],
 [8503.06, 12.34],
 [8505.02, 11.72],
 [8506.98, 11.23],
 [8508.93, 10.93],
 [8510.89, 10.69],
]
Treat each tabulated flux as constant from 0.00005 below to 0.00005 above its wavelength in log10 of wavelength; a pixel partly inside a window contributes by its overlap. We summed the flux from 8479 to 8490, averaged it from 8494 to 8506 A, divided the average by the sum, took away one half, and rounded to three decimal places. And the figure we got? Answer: -0.334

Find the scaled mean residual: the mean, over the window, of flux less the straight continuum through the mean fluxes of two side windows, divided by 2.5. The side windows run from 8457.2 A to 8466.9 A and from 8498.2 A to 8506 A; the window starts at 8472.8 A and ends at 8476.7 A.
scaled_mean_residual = 1.0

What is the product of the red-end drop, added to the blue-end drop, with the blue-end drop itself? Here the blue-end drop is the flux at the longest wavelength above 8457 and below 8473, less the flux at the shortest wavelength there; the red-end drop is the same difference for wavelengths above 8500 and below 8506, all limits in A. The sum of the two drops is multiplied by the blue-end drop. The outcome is 1.4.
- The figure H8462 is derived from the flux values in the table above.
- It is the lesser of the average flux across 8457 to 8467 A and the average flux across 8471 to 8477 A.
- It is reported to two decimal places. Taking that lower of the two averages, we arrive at 10.81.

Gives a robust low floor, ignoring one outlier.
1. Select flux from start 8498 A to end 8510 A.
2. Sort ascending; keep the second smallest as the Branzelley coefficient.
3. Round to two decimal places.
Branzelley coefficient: 11.23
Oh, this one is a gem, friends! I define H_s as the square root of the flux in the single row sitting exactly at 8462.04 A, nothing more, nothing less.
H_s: 3.29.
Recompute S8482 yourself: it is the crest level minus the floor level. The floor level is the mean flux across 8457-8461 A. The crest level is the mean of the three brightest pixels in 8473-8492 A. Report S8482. 3.9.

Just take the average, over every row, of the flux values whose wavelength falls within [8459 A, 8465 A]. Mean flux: 10.8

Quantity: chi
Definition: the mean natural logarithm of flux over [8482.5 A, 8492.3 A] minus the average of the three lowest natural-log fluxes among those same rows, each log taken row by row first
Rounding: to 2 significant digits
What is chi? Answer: 0.019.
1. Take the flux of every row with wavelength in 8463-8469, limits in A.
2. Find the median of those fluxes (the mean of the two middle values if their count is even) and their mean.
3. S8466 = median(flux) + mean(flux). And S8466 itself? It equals 22.3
